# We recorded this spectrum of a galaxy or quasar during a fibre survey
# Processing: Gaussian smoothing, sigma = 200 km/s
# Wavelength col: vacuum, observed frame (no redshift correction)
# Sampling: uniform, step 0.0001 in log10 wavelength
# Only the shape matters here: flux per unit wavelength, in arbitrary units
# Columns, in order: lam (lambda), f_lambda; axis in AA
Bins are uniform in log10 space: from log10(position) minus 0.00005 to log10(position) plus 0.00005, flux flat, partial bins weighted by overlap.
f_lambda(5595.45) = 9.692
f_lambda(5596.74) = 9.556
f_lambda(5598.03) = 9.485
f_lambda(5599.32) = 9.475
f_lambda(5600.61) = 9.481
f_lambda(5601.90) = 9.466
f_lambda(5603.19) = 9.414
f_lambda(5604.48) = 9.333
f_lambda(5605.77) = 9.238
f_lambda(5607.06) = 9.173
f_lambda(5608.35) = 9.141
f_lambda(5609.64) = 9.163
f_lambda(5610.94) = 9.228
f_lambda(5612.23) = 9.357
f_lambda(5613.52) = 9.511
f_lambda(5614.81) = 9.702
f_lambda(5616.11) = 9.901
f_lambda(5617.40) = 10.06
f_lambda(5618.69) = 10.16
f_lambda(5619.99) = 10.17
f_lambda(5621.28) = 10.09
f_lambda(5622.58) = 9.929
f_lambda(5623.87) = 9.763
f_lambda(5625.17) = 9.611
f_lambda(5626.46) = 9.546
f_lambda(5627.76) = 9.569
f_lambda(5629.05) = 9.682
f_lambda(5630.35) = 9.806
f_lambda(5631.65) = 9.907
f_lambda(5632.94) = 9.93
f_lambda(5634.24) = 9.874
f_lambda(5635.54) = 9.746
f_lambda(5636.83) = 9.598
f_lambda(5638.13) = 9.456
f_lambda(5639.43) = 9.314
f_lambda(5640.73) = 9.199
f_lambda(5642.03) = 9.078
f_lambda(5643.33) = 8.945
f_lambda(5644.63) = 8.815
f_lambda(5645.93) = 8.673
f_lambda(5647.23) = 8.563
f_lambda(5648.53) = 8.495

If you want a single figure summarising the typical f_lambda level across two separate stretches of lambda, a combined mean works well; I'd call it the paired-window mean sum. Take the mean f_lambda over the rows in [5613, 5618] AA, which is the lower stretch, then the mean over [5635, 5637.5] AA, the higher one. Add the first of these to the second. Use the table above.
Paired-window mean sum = 19.5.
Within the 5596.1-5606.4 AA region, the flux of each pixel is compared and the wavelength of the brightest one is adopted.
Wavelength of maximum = 5596.74 AA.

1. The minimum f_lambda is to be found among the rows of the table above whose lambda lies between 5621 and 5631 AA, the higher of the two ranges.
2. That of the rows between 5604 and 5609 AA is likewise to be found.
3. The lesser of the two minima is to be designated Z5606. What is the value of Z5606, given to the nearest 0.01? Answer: 9.14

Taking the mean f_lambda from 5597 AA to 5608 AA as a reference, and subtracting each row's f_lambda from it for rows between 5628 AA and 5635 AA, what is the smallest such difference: -0.5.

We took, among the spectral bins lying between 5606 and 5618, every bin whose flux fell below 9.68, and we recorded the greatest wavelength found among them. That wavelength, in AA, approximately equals 5613.52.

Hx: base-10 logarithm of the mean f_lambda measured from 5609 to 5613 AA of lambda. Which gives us 0.966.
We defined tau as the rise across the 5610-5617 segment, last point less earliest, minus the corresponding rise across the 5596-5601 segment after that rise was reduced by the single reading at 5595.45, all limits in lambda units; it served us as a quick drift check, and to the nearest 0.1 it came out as 10.4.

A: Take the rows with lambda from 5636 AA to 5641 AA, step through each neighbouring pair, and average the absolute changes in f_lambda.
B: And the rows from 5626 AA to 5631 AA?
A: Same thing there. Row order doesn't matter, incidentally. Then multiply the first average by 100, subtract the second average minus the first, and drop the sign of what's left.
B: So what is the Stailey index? 13.3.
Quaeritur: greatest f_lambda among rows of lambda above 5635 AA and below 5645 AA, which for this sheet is 9.746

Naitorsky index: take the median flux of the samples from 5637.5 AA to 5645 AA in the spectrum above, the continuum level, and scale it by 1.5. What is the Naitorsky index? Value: 13.7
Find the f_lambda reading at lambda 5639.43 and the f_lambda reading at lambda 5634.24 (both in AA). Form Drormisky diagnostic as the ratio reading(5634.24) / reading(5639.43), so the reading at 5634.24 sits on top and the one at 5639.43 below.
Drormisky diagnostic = 1.06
